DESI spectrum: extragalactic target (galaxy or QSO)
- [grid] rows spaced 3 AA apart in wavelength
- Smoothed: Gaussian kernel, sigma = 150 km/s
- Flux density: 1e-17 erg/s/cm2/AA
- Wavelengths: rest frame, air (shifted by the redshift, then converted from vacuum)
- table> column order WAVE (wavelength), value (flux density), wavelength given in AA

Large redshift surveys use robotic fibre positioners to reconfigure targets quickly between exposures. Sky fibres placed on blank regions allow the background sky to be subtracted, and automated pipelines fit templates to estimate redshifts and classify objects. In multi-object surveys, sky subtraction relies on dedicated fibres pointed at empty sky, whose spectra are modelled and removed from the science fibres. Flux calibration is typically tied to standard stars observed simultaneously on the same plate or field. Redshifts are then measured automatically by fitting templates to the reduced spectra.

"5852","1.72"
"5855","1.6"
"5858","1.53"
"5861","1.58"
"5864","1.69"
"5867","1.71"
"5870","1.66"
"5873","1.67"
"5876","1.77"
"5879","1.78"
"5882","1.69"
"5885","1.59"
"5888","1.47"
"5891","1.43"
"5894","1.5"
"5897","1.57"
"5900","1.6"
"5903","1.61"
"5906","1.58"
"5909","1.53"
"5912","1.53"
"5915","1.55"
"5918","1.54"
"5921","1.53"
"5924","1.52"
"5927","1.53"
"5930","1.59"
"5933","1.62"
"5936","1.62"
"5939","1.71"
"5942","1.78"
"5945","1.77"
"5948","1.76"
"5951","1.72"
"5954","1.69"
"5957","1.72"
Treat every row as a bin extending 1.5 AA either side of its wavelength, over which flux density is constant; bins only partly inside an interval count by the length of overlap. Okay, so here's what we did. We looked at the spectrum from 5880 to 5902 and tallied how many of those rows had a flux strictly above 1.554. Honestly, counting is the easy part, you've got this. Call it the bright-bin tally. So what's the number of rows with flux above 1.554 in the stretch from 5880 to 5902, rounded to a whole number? 4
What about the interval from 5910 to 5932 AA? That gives 1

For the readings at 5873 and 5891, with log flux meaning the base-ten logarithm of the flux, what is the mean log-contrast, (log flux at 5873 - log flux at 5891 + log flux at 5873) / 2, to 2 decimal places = 0.15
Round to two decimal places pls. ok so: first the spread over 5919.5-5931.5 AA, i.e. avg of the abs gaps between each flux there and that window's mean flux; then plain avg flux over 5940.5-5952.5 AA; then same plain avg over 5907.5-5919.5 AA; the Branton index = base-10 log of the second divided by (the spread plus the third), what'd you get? 0.05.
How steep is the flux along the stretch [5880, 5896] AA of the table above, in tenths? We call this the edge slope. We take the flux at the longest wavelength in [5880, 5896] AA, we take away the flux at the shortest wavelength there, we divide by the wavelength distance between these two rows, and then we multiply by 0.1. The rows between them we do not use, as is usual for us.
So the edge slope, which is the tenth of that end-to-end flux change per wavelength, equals -0.0016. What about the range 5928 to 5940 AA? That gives 0.0013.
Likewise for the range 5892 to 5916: 0.0002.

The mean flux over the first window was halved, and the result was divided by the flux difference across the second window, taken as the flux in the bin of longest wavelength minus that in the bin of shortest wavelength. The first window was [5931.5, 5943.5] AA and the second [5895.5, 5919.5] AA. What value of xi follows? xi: -28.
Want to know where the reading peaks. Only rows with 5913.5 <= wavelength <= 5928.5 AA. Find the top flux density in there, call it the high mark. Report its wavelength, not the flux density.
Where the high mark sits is 5915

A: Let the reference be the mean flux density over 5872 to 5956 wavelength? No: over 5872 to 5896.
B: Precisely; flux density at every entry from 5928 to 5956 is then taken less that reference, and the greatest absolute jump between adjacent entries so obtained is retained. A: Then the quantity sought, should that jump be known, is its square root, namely 0.30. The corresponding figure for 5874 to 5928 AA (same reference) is 0.35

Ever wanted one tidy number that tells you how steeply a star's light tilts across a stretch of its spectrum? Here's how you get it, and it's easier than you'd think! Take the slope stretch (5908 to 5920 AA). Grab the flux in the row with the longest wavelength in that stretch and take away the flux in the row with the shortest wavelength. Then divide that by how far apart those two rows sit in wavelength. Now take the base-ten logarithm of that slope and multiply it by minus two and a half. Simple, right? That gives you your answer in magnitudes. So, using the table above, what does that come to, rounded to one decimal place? 7.4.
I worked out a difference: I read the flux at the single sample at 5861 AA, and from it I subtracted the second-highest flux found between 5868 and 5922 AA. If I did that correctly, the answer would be -0.19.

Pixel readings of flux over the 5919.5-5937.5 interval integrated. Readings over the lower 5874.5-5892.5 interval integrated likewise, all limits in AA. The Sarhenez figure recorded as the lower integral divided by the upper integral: 1.03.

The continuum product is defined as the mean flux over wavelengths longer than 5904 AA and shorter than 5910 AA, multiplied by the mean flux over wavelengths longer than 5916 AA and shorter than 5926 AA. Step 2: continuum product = 2.4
